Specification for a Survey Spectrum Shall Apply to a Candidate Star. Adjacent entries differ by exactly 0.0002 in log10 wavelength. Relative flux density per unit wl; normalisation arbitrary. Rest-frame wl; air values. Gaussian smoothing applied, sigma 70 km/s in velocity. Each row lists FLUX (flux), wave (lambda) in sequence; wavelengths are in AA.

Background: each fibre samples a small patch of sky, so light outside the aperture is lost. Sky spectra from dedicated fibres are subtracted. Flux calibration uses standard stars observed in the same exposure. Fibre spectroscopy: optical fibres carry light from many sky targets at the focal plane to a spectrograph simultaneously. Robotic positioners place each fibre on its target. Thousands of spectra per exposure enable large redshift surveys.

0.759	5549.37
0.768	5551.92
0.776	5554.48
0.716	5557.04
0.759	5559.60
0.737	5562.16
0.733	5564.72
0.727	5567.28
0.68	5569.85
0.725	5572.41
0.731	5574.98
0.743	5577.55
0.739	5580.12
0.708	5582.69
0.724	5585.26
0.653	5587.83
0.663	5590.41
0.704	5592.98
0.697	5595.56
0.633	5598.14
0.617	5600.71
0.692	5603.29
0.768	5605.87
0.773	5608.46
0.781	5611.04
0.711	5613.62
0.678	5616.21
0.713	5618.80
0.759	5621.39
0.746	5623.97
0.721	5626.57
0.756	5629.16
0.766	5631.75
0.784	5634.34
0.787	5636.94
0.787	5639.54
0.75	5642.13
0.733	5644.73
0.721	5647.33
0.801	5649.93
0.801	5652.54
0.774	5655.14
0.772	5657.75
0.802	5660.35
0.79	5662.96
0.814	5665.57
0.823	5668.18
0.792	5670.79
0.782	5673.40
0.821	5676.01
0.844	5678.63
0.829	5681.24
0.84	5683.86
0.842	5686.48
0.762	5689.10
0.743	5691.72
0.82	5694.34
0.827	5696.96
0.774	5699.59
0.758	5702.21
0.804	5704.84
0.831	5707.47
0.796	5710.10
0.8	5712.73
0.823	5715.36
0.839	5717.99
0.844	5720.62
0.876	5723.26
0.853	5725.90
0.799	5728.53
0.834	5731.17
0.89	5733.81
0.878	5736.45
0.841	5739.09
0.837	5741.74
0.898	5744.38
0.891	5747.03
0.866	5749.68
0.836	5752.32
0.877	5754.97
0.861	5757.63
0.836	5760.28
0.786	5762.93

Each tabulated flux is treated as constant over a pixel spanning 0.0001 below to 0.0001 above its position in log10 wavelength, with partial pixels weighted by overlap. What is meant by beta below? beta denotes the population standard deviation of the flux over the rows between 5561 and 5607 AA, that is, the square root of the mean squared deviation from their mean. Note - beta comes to 0.040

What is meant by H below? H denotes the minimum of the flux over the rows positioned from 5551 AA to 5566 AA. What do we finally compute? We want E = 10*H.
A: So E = 7.2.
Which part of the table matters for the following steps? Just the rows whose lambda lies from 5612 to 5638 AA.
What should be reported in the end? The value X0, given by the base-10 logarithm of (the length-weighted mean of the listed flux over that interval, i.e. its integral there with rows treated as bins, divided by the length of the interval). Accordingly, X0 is -0.129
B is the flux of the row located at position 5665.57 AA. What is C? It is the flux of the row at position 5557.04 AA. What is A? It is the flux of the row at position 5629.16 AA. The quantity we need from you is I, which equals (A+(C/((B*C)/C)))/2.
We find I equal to 0.82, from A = 0.756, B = 0.814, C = 0.716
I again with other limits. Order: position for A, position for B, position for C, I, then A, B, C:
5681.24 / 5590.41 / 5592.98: 0.95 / 0.829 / 0.663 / 0.704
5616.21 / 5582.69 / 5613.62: 0.84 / 0.678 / 0.708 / 0.711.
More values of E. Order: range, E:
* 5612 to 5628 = 6.8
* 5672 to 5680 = 7.8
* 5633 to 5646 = 7.3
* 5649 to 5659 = 7.7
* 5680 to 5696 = 7.4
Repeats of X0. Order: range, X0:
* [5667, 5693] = -0.093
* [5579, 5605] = -0.165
